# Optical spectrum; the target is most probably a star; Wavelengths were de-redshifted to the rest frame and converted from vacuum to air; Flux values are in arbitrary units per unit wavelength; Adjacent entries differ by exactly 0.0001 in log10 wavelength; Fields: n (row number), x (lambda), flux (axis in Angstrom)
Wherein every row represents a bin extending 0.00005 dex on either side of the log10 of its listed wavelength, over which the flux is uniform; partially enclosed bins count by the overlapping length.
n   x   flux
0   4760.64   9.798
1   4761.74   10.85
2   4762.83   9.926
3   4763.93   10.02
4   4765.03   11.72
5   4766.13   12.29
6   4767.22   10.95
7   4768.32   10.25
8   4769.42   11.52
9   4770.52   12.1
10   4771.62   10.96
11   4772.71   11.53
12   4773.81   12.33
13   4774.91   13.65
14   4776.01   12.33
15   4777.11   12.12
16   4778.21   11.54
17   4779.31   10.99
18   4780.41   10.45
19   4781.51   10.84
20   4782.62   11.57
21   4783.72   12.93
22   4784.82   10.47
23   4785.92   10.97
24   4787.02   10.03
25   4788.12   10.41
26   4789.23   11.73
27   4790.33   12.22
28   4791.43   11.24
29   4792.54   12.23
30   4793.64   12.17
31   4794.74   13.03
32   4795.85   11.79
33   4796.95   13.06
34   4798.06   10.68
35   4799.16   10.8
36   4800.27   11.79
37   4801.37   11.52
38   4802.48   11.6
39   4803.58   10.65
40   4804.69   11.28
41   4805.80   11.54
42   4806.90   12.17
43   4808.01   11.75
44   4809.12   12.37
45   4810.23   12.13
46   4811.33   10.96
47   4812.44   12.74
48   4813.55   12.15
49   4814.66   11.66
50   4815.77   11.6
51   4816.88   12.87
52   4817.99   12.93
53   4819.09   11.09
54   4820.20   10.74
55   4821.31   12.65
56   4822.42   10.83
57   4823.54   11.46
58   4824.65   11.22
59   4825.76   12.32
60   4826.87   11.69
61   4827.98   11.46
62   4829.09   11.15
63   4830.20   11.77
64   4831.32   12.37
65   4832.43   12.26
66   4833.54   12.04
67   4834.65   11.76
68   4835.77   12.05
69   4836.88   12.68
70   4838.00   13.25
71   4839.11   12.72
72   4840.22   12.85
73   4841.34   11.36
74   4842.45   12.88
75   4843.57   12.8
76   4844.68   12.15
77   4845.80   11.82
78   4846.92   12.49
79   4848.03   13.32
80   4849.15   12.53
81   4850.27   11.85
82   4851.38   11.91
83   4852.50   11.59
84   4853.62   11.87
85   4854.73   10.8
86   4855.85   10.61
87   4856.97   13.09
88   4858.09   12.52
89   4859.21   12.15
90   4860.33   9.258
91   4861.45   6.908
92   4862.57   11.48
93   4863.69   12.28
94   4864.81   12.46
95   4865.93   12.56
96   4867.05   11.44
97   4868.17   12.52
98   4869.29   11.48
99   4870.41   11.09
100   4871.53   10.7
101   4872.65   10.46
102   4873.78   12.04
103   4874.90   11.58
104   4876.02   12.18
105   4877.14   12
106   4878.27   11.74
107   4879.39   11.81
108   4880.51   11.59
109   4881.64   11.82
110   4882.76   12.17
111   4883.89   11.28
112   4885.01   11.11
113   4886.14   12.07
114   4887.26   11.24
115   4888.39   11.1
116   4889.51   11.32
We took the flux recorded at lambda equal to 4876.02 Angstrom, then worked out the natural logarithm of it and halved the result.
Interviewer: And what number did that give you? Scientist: 1.25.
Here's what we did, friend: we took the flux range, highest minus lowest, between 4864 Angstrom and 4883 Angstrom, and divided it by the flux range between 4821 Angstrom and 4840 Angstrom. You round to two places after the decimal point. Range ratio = 0.87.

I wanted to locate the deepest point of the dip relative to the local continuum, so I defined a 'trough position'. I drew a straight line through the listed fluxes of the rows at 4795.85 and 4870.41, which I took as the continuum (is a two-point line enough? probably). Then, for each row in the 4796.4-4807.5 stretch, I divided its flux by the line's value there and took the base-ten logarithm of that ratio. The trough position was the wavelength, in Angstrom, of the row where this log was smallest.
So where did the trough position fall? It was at 4798.06 Angstrom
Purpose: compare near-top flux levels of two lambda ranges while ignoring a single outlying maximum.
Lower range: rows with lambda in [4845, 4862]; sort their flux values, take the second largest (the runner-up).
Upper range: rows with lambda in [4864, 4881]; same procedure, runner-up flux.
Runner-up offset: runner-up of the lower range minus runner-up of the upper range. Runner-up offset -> 0.57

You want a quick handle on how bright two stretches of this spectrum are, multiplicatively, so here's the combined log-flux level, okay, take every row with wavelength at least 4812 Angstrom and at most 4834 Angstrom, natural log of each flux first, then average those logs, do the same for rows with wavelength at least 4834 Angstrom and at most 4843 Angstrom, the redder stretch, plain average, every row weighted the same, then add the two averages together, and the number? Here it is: 4.99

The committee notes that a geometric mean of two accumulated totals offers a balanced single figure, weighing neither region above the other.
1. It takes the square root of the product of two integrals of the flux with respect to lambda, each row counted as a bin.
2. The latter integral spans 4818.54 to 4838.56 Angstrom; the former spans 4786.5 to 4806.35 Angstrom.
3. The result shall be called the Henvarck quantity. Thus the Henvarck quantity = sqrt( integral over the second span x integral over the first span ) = 233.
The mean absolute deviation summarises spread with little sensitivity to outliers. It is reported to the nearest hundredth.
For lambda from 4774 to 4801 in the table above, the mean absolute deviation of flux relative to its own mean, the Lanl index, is 0.79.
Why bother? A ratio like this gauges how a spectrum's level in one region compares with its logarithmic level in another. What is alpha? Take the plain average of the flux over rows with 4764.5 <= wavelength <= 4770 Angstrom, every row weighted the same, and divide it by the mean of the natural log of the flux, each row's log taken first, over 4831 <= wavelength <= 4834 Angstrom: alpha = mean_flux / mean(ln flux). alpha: 4.53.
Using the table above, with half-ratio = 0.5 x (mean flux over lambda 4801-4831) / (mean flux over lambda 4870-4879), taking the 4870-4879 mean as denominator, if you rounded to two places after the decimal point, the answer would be 0.51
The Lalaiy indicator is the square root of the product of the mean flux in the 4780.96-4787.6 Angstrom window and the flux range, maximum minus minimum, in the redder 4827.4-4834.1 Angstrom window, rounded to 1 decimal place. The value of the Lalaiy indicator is 3.7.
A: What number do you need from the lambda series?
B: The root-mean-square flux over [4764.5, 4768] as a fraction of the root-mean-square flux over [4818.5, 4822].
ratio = 1.01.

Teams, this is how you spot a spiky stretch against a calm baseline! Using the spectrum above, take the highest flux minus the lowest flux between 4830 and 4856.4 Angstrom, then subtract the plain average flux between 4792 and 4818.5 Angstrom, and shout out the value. -9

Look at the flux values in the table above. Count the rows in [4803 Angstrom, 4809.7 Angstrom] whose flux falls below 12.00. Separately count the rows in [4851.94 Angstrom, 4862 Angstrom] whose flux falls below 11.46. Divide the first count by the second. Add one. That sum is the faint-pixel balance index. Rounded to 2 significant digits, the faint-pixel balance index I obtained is 2.0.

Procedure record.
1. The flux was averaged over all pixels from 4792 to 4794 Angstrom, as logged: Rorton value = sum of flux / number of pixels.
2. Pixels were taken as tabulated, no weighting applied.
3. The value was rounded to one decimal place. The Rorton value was 12.2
